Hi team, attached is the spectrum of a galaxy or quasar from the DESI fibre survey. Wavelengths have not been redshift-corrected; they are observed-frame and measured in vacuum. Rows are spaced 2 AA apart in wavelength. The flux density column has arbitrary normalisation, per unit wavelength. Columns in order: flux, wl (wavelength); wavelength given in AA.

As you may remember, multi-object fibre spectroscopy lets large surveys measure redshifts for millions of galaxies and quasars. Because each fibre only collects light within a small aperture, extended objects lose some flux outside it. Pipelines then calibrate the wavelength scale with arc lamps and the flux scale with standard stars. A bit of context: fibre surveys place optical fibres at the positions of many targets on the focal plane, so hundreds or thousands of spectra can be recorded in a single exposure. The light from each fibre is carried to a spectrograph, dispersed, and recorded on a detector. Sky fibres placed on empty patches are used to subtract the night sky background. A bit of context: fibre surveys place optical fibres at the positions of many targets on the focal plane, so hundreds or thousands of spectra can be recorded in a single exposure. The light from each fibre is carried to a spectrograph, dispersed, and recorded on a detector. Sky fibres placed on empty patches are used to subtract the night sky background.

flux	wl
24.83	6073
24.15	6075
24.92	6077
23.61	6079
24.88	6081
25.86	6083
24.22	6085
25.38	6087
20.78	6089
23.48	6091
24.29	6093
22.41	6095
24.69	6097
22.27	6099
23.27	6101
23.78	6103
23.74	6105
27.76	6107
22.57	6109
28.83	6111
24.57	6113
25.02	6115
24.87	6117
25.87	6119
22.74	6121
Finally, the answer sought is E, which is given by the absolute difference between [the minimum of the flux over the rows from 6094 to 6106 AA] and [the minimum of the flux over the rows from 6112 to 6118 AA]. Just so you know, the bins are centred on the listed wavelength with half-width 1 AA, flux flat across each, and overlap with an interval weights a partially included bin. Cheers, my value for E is 2.30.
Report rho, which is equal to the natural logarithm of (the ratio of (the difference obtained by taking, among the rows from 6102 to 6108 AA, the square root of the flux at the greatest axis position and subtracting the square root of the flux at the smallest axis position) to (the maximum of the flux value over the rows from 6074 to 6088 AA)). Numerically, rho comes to -4.2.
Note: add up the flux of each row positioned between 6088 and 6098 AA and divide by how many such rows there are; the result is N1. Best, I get 23.1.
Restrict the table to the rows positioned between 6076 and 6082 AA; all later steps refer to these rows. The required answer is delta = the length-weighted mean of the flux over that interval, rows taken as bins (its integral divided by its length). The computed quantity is 24.5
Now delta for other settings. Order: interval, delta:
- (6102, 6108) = 25.1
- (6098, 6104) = 23.1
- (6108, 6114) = 25.3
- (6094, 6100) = 23.1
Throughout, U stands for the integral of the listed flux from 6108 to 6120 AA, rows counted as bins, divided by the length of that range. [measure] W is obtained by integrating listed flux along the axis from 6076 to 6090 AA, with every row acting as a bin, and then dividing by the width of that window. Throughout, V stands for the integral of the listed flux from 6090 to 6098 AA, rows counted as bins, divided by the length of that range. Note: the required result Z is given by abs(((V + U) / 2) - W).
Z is 0.27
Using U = 25.3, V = 23.7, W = 24.2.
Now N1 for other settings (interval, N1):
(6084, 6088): 24.8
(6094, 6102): 23.2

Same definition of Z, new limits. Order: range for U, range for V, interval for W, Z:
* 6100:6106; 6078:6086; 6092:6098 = 0.32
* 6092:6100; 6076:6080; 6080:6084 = 1.53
